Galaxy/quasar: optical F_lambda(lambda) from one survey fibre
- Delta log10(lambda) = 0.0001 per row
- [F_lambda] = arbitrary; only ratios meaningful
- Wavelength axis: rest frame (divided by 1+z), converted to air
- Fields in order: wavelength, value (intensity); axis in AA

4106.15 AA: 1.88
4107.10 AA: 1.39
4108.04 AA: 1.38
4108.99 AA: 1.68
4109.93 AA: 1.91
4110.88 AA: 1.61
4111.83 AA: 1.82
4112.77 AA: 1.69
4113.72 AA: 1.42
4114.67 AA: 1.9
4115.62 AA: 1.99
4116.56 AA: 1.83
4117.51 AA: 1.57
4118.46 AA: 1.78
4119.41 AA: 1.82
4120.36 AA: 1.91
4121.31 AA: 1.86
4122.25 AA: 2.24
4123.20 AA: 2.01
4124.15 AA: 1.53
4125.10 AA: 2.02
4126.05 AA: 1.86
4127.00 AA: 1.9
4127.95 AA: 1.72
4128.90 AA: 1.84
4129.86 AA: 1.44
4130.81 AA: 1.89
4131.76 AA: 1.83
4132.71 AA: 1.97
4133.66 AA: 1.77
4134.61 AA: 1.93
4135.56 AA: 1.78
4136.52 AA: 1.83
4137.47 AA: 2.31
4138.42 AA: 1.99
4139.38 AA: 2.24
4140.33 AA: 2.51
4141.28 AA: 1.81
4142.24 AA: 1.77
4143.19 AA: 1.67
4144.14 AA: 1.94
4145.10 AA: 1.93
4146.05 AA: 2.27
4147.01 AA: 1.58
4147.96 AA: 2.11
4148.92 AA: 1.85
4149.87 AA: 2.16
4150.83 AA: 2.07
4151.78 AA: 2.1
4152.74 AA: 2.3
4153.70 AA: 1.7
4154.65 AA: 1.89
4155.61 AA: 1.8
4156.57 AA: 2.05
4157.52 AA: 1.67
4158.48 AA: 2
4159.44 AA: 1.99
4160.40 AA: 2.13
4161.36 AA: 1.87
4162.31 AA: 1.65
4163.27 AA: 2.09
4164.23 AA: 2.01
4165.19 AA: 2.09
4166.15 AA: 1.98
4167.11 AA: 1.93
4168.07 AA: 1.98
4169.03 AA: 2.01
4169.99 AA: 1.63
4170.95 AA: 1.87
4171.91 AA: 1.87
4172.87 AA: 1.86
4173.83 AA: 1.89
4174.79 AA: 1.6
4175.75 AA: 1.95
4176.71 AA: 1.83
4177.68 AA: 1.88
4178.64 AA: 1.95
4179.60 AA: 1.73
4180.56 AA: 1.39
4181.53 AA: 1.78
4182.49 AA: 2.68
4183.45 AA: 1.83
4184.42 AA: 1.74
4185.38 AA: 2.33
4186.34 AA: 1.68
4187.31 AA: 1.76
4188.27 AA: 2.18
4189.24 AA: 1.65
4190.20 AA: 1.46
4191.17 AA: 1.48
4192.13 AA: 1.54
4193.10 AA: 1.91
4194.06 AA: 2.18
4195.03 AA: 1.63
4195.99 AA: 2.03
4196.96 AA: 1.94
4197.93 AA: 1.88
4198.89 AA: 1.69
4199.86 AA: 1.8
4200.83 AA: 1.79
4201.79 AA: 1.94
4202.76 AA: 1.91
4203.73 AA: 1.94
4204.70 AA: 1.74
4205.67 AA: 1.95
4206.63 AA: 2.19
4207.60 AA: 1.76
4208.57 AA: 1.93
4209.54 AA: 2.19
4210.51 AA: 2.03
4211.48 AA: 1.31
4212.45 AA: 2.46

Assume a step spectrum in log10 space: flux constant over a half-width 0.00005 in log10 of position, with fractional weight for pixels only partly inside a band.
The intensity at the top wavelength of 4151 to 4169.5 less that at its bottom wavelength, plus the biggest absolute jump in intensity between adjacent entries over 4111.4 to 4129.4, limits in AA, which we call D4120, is 0.4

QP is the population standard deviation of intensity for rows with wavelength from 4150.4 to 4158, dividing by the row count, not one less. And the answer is 0.205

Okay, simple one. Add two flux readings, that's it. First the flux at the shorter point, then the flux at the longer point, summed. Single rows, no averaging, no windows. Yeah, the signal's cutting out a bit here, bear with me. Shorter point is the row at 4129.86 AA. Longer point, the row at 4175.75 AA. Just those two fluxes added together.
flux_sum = 3.4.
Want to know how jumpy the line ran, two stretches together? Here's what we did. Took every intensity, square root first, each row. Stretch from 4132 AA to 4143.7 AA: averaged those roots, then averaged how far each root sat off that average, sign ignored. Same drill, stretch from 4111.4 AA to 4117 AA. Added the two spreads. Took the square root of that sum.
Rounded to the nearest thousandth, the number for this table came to 0.355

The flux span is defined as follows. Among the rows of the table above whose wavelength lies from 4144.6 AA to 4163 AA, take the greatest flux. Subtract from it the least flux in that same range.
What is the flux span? 0.72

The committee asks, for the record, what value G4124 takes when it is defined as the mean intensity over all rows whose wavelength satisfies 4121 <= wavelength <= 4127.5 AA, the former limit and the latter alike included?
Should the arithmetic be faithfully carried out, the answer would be 1.92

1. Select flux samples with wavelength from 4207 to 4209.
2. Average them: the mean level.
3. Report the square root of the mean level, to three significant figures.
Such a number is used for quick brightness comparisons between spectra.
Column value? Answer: 1.36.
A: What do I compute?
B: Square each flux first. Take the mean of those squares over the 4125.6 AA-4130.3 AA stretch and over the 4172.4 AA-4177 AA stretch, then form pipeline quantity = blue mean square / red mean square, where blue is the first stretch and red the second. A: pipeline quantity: 0.92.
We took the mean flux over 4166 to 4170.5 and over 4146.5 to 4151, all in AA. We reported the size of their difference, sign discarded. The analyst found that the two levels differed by 0.05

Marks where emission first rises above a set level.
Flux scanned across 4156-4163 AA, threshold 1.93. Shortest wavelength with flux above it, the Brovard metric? 4156.57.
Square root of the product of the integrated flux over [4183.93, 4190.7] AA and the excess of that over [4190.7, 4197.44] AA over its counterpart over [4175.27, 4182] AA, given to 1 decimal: 1.7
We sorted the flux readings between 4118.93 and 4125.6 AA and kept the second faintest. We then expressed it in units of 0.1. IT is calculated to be 18.2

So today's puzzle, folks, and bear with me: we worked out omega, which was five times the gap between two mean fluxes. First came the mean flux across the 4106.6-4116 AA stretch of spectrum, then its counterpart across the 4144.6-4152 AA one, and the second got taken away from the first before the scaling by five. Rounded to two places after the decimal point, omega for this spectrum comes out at -1.65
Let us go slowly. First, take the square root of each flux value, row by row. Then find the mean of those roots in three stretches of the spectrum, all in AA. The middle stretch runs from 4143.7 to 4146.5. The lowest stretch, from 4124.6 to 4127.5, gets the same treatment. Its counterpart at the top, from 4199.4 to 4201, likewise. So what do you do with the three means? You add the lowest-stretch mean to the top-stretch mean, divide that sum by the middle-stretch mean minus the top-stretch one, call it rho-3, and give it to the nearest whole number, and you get 30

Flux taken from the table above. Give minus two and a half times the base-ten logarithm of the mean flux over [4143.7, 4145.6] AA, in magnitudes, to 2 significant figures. -0.72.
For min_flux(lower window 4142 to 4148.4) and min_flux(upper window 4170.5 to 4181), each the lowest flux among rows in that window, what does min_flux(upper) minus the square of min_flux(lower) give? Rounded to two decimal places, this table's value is -1.11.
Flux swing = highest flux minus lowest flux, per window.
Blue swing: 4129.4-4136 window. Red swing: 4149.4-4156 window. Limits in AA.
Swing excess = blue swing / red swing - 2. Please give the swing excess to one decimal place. -1.1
